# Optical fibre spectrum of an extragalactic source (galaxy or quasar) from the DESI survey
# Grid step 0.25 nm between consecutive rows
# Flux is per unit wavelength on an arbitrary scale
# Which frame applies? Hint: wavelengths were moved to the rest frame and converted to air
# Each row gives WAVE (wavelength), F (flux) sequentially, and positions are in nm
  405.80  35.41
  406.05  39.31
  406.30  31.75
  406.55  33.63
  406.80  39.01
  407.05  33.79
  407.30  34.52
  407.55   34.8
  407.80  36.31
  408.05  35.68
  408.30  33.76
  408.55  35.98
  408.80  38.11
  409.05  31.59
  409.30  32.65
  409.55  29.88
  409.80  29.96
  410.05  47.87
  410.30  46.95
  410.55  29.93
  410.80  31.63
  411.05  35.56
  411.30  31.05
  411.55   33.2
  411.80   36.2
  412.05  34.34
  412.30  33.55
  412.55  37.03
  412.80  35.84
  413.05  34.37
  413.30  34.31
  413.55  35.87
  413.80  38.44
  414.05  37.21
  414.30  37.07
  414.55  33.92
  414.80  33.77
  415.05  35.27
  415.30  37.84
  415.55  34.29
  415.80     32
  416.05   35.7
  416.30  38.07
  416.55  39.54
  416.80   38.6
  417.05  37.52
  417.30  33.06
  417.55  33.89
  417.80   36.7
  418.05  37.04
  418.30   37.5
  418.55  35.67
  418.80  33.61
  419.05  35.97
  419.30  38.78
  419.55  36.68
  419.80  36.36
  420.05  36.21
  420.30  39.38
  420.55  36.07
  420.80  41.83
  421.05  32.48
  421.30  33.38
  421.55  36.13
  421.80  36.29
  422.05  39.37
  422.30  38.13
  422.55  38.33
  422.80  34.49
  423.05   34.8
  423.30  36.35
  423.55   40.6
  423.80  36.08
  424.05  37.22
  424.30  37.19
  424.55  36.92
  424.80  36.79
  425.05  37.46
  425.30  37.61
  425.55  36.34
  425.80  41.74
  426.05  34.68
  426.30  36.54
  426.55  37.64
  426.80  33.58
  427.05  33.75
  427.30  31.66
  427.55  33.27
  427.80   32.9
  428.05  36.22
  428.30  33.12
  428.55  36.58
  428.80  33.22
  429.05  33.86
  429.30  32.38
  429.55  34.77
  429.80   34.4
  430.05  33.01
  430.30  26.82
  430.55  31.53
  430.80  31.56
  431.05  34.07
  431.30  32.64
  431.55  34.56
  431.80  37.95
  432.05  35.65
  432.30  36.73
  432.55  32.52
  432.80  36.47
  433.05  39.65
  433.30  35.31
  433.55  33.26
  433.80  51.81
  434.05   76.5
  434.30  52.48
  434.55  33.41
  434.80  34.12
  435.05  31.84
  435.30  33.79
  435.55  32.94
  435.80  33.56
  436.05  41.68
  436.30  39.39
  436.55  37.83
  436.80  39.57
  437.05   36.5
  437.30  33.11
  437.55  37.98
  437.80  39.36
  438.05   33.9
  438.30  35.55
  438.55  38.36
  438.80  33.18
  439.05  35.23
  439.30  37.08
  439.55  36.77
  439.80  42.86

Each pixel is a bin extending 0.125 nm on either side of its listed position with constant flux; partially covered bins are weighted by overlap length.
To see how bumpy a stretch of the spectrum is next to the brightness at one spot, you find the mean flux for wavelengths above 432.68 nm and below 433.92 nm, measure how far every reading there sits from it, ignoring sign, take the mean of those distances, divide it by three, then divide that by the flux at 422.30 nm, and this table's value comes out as 0.0450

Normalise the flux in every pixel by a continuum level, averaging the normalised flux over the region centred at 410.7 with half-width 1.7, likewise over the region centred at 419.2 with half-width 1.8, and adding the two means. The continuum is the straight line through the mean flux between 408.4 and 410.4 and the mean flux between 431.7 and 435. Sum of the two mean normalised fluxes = 1.90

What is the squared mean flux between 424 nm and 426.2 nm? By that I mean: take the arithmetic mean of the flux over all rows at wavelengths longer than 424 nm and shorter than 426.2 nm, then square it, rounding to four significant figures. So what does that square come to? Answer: 1393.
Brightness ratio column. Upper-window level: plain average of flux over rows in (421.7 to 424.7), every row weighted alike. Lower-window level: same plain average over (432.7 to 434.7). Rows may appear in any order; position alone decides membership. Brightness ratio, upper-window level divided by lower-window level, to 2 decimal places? 0.83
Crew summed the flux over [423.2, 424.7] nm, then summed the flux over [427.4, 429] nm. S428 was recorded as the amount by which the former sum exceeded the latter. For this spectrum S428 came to 19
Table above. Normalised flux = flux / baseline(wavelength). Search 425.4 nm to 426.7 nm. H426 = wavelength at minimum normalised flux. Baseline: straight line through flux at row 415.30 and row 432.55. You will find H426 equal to 426.05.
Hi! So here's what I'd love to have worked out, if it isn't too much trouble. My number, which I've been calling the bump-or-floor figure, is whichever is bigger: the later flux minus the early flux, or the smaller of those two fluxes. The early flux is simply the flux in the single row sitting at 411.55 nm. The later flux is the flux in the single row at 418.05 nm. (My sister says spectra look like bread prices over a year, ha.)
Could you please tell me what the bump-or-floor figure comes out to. 33.2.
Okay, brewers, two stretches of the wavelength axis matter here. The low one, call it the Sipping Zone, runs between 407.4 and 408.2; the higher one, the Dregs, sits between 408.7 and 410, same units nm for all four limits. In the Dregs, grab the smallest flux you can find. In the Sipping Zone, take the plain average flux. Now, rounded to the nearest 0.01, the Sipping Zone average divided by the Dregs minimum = 1.19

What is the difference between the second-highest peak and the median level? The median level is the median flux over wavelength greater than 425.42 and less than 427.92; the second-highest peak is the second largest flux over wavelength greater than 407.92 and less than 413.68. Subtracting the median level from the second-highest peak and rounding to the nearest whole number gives 13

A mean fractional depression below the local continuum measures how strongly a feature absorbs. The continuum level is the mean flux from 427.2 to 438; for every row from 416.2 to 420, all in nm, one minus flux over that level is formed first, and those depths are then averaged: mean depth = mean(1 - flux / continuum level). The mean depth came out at 0.00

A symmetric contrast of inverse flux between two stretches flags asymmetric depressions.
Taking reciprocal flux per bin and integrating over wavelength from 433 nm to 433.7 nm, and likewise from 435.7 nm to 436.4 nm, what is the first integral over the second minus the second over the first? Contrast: 0.11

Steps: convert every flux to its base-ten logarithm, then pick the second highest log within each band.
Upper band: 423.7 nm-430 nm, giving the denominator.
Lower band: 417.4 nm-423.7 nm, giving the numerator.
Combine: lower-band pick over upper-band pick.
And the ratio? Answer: 1.02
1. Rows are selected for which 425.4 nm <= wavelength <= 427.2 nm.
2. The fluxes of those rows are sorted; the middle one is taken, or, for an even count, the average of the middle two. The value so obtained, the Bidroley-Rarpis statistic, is 36.3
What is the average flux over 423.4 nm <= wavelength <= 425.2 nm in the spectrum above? 37.5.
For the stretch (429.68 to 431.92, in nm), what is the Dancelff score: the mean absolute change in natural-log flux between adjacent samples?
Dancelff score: 0.085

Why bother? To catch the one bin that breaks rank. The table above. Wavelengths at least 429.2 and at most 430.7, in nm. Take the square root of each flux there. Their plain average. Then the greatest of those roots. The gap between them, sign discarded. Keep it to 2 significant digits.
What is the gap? 0.23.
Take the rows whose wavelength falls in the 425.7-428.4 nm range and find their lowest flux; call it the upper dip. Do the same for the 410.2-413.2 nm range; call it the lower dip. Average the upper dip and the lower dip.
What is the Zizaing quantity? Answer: 30.8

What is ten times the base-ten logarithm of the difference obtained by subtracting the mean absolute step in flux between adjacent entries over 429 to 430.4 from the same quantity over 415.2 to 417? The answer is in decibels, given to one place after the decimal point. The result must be -16.4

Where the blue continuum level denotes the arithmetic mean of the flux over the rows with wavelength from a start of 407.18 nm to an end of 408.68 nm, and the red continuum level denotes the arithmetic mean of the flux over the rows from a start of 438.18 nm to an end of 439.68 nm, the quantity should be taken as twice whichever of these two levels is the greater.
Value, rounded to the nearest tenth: 72.1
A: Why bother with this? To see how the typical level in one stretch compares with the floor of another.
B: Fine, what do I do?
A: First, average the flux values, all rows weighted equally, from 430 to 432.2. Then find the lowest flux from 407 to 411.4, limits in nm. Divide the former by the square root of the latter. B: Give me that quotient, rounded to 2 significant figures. 6.1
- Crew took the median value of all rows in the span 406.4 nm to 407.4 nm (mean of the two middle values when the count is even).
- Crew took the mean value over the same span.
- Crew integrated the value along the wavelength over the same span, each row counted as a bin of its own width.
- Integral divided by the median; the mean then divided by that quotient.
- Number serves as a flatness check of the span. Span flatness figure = 34.2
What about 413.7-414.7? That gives 37.1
